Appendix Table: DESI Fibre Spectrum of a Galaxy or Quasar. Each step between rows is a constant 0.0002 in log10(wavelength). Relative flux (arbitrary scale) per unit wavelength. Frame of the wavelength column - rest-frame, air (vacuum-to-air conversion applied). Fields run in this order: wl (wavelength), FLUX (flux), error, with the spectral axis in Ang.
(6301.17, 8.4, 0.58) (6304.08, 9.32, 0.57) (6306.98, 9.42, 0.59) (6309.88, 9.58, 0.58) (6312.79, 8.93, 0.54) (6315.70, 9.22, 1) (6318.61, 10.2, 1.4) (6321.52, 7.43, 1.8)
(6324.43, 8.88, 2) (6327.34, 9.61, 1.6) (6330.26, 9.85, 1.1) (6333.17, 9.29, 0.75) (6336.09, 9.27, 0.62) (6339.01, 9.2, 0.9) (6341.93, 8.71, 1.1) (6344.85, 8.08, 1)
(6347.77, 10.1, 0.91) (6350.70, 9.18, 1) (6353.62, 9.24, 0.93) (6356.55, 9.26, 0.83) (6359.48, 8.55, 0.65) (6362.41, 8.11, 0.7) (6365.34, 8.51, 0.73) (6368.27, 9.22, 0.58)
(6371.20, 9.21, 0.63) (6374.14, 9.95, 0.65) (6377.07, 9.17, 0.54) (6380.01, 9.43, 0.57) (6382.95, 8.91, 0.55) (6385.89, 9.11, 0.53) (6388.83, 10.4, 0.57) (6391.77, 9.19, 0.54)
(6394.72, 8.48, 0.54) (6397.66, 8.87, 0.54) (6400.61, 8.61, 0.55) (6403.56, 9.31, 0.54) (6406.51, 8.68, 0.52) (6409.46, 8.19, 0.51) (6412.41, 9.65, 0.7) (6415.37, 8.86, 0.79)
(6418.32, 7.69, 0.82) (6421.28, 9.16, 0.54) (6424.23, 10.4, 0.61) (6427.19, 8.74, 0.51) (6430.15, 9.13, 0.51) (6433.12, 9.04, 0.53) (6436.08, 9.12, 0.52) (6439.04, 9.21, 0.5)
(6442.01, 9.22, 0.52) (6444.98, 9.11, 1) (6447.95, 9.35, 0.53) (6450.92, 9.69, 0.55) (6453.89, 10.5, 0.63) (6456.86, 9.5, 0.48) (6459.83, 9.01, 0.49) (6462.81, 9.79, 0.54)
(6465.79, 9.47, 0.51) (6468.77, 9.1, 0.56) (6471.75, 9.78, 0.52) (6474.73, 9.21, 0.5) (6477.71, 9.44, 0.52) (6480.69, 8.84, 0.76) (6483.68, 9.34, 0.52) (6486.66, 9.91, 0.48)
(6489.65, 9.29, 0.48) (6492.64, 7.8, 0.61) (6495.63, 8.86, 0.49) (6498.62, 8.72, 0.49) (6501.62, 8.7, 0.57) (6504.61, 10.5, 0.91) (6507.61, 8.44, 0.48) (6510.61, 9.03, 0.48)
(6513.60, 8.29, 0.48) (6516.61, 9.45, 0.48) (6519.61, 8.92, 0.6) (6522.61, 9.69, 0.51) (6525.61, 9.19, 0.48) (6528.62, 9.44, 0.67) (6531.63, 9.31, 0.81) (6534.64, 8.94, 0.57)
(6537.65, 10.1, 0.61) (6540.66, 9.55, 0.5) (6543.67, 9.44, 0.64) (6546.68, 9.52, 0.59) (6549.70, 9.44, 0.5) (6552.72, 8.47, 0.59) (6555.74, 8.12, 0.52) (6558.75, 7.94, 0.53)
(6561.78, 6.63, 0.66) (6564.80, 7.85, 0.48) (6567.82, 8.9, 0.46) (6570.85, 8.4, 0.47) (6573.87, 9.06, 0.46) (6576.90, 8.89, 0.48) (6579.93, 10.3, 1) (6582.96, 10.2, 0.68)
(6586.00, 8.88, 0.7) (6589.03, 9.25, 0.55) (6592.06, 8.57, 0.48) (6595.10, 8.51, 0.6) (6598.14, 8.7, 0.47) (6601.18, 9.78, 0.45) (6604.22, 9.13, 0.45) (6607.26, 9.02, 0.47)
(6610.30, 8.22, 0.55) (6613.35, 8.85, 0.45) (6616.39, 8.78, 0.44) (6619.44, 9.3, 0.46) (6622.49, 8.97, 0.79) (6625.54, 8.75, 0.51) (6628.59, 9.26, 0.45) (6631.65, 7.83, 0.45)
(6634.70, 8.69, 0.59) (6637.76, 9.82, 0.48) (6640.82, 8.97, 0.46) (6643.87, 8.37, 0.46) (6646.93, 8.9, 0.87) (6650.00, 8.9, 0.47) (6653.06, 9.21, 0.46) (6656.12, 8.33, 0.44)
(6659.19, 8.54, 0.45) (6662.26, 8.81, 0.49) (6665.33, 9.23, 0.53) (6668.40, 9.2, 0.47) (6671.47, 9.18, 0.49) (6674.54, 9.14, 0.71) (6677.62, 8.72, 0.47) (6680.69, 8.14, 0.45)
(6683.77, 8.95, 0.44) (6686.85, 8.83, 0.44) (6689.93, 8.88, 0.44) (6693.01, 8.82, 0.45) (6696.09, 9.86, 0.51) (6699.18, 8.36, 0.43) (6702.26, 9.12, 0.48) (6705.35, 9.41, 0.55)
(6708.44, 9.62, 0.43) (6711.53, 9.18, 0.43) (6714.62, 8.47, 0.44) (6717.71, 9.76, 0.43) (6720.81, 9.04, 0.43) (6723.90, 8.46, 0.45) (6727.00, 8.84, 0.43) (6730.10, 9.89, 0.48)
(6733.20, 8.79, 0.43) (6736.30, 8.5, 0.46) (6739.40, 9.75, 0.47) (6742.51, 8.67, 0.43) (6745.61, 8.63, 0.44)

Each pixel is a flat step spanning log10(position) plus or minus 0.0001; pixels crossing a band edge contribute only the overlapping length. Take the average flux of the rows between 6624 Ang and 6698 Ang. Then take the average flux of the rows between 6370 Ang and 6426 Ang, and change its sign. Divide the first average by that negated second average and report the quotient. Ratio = -0.97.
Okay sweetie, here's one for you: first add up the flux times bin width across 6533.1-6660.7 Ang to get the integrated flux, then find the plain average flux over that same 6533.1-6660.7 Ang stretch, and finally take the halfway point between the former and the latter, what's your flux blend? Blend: 571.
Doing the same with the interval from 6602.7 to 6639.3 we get 167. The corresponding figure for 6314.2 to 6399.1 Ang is 392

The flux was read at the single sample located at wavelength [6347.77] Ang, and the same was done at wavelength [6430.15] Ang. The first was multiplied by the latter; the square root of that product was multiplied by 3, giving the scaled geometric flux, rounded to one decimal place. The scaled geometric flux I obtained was 28.8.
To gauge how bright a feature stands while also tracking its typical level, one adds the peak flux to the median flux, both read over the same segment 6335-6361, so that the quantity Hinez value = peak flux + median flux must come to 19.3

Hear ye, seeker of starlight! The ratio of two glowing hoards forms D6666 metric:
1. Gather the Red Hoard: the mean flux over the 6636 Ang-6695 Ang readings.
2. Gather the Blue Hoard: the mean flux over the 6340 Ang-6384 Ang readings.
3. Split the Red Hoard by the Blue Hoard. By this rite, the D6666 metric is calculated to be 0.98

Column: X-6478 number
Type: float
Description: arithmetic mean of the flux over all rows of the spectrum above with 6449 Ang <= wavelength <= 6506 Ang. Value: 9.34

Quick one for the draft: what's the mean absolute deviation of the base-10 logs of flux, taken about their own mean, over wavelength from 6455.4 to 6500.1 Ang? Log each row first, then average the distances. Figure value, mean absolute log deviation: 0.019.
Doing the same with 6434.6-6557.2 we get 0.020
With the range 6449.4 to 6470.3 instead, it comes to 0.016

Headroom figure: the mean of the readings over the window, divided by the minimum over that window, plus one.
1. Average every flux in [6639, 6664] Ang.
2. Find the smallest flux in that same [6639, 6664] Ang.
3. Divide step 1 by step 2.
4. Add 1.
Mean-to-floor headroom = 2.05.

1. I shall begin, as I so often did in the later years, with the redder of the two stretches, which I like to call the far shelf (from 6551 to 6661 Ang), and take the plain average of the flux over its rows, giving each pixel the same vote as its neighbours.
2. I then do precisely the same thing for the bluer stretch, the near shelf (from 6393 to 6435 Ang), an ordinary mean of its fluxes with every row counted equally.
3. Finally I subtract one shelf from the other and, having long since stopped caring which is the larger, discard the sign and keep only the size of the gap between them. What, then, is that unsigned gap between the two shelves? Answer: 0.13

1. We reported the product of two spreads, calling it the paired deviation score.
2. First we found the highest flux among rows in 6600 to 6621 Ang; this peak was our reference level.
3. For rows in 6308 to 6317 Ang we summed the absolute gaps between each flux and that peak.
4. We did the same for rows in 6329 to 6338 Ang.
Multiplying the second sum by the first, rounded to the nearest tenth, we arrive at 1.7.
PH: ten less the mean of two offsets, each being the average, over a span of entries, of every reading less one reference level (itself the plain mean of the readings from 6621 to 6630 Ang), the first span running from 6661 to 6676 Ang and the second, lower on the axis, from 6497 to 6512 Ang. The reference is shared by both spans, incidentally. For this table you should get 9.9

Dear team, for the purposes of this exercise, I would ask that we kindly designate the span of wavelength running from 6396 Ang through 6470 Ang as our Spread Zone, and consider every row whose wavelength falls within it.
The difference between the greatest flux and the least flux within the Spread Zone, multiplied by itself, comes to 7.9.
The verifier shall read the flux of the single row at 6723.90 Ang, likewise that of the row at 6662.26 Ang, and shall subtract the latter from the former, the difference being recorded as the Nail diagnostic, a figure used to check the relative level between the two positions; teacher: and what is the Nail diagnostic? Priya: -0.35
